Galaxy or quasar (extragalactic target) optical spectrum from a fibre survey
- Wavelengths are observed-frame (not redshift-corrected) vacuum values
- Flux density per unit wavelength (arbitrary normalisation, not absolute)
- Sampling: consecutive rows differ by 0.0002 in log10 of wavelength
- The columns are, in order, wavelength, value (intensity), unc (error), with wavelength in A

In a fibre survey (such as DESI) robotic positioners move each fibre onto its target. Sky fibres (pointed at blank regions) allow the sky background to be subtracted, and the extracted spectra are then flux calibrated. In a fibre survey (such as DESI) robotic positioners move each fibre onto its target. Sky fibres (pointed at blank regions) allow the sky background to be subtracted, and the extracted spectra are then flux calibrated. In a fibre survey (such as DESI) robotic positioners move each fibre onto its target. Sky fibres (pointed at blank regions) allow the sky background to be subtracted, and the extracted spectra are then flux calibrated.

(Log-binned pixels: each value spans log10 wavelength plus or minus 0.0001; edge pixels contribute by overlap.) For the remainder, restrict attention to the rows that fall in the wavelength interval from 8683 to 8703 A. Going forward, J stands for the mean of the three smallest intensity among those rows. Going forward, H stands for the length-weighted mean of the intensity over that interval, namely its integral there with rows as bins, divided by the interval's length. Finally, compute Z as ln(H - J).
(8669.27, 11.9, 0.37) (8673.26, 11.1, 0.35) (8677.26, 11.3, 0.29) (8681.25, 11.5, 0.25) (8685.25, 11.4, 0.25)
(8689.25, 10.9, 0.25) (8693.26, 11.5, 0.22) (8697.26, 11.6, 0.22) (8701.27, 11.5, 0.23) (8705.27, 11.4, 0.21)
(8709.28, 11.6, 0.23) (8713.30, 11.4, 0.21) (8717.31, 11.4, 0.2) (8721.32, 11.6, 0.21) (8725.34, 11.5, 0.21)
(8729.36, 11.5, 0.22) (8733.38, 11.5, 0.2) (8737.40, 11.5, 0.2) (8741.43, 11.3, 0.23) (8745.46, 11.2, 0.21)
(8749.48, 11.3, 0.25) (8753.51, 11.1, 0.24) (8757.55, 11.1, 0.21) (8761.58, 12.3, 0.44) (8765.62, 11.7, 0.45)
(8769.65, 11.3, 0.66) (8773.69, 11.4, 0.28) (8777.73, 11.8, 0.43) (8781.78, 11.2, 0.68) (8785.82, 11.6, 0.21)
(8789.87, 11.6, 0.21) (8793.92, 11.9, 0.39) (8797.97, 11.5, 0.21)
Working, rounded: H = 11.38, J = 11.3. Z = -2.2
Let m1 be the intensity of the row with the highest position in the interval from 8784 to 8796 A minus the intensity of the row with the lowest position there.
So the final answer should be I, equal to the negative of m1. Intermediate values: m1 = 0.30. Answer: -0.3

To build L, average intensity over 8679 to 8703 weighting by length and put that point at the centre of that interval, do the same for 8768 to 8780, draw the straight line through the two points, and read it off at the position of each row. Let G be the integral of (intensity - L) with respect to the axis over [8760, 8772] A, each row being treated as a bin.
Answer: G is 3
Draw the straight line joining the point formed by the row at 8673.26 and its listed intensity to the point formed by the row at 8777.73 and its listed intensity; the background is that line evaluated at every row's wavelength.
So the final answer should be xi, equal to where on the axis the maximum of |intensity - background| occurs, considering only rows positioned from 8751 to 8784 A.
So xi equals 8781.78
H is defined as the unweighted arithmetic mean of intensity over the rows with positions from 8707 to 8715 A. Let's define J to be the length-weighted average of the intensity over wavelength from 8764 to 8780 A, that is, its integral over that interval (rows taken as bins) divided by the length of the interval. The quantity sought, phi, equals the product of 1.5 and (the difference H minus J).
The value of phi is -0.06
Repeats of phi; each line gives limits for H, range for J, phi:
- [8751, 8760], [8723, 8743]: -0.54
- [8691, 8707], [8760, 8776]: -0.24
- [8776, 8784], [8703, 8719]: 0.07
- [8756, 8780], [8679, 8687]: 0.22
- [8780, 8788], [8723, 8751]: -0.01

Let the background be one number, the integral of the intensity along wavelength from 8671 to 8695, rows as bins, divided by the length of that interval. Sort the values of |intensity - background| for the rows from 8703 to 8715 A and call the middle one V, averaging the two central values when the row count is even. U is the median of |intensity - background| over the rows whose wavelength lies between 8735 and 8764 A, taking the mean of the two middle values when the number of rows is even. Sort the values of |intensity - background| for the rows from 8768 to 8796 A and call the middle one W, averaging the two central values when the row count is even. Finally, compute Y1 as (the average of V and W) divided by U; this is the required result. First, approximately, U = 0.19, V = 0.11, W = 0.31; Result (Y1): 1.14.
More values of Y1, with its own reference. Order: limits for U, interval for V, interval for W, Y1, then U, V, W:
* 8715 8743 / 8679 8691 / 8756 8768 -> 1.47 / 0.21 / 0.21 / 0.41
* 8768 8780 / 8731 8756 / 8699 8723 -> 1.32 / 0.11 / 0.14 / 0.16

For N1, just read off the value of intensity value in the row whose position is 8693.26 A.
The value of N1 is 11.5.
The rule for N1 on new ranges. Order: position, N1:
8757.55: 11.1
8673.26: 11.1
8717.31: 11.4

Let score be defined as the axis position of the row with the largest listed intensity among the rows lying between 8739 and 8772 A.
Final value 8761.58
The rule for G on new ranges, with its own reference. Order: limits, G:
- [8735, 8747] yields -1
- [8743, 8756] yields -3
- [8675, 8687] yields 0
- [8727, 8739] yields 1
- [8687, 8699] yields -1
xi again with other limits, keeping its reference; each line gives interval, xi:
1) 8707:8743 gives 8709.28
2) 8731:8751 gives 8745.46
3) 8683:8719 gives 8697.26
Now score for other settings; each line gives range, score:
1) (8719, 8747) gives 8721.32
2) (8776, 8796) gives 8793.92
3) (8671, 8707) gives 8697.26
